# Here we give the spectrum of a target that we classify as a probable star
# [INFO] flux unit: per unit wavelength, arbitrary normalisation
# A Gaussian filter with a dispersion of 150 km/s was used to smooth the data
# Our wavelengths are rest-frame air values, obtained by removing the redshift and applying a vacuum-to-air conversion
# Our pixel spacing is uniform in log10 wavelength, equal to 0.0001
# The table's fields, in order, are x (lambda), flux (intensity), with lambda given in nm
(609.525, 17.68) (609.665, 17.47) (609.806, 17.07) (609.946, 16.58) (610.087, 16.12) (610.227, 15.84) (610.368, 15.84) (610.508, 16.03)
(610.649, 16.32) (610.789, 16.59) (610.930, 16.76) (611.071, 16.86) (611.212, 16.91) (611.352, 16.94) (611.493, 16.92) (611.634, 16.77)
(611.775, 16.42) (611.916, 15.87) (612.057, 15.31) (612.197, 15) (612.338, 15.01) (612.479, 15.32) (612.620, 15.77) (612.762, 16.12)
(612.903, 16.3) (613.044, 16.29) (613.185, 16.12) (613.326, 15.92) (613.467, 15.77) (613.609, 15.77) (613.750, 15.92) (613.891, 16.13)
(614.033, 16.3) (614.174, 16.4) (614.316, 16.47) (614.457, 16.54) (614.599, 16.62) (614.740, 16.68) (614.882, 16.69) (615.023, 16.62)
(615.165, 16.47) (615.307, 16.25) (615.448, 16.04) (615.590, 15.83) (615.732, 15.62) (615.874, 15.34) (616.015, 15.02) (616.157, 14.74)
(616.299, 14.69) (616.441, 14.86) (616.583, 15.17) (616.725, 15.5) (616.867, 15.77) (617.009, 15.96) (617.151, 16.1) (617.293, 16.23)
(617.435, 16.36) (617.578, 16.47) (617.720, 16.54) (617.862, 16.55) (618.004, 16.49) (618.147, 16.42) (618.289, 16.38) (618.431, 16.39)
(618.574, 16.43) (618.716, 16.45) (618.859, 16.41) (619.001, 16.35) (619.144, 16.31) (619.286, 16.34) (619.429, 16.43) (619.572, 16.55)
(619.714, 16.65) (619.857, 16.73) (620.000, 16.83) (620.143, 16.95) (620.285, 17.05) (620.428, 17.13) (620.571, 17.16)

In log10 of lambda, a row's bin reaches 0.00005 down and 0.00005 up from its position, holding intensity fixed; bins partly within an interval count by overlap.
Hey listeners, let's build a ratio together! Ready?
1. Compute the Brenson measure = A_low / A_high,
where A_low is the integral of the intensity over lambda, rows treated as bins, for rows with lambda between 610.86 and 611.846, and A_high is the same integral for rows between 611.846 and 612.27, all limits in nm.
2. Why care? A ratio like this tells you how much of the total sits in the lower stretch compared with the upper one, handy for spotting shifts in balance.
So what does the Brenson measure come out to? 2.5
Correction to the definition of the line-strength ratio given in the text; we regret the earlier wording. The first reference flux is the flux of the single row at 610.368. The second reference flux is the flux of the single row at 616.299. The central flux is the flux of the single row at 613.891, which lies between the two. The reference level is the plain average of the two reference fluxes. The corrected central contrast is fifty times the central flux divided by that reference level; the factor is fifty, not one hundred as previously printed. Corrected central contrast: 52.8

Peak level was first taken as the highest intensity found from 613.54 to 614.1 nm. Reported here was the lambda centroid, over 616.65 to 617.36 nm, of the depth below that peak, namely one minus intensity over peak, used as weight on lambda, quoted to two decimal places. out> 616.88 nm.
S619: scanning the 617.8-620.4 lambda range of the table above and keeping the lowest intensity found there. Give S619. 16.31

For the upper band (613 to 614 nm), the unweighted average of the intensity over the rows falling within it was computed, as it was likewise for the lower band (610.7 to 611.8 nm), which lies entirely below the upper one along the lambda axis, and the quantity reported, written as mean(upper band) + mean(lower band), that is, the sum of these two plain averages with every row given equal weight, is 32.8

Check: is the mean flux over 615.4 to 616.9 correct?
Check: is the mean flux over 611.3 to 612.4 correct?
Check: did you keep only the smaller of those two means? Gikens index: 15.3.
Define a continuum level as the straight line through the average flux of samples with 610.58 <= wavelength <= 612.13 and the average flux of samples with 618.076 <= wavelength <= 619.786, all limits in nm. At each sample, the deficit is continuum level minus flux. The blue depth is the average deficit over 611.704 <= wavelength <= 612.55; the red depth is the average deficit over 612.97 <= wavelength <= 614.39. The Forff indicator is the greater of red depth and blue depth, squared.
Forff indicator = 1.0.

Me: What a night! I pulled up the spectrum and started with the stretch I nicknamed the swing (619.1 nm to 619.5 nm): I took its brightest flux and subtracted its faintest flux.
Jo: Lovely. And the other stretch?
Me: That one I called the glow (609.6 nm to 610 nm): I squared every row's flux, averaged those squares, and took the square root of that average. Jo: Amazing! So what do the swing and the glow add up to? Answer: 17.2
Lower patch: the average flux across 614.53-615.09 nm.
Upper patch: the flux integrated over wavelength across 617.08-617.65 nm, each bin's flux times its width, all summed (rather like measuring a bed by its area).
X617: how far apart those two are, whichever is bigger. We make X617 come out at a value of 7.4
